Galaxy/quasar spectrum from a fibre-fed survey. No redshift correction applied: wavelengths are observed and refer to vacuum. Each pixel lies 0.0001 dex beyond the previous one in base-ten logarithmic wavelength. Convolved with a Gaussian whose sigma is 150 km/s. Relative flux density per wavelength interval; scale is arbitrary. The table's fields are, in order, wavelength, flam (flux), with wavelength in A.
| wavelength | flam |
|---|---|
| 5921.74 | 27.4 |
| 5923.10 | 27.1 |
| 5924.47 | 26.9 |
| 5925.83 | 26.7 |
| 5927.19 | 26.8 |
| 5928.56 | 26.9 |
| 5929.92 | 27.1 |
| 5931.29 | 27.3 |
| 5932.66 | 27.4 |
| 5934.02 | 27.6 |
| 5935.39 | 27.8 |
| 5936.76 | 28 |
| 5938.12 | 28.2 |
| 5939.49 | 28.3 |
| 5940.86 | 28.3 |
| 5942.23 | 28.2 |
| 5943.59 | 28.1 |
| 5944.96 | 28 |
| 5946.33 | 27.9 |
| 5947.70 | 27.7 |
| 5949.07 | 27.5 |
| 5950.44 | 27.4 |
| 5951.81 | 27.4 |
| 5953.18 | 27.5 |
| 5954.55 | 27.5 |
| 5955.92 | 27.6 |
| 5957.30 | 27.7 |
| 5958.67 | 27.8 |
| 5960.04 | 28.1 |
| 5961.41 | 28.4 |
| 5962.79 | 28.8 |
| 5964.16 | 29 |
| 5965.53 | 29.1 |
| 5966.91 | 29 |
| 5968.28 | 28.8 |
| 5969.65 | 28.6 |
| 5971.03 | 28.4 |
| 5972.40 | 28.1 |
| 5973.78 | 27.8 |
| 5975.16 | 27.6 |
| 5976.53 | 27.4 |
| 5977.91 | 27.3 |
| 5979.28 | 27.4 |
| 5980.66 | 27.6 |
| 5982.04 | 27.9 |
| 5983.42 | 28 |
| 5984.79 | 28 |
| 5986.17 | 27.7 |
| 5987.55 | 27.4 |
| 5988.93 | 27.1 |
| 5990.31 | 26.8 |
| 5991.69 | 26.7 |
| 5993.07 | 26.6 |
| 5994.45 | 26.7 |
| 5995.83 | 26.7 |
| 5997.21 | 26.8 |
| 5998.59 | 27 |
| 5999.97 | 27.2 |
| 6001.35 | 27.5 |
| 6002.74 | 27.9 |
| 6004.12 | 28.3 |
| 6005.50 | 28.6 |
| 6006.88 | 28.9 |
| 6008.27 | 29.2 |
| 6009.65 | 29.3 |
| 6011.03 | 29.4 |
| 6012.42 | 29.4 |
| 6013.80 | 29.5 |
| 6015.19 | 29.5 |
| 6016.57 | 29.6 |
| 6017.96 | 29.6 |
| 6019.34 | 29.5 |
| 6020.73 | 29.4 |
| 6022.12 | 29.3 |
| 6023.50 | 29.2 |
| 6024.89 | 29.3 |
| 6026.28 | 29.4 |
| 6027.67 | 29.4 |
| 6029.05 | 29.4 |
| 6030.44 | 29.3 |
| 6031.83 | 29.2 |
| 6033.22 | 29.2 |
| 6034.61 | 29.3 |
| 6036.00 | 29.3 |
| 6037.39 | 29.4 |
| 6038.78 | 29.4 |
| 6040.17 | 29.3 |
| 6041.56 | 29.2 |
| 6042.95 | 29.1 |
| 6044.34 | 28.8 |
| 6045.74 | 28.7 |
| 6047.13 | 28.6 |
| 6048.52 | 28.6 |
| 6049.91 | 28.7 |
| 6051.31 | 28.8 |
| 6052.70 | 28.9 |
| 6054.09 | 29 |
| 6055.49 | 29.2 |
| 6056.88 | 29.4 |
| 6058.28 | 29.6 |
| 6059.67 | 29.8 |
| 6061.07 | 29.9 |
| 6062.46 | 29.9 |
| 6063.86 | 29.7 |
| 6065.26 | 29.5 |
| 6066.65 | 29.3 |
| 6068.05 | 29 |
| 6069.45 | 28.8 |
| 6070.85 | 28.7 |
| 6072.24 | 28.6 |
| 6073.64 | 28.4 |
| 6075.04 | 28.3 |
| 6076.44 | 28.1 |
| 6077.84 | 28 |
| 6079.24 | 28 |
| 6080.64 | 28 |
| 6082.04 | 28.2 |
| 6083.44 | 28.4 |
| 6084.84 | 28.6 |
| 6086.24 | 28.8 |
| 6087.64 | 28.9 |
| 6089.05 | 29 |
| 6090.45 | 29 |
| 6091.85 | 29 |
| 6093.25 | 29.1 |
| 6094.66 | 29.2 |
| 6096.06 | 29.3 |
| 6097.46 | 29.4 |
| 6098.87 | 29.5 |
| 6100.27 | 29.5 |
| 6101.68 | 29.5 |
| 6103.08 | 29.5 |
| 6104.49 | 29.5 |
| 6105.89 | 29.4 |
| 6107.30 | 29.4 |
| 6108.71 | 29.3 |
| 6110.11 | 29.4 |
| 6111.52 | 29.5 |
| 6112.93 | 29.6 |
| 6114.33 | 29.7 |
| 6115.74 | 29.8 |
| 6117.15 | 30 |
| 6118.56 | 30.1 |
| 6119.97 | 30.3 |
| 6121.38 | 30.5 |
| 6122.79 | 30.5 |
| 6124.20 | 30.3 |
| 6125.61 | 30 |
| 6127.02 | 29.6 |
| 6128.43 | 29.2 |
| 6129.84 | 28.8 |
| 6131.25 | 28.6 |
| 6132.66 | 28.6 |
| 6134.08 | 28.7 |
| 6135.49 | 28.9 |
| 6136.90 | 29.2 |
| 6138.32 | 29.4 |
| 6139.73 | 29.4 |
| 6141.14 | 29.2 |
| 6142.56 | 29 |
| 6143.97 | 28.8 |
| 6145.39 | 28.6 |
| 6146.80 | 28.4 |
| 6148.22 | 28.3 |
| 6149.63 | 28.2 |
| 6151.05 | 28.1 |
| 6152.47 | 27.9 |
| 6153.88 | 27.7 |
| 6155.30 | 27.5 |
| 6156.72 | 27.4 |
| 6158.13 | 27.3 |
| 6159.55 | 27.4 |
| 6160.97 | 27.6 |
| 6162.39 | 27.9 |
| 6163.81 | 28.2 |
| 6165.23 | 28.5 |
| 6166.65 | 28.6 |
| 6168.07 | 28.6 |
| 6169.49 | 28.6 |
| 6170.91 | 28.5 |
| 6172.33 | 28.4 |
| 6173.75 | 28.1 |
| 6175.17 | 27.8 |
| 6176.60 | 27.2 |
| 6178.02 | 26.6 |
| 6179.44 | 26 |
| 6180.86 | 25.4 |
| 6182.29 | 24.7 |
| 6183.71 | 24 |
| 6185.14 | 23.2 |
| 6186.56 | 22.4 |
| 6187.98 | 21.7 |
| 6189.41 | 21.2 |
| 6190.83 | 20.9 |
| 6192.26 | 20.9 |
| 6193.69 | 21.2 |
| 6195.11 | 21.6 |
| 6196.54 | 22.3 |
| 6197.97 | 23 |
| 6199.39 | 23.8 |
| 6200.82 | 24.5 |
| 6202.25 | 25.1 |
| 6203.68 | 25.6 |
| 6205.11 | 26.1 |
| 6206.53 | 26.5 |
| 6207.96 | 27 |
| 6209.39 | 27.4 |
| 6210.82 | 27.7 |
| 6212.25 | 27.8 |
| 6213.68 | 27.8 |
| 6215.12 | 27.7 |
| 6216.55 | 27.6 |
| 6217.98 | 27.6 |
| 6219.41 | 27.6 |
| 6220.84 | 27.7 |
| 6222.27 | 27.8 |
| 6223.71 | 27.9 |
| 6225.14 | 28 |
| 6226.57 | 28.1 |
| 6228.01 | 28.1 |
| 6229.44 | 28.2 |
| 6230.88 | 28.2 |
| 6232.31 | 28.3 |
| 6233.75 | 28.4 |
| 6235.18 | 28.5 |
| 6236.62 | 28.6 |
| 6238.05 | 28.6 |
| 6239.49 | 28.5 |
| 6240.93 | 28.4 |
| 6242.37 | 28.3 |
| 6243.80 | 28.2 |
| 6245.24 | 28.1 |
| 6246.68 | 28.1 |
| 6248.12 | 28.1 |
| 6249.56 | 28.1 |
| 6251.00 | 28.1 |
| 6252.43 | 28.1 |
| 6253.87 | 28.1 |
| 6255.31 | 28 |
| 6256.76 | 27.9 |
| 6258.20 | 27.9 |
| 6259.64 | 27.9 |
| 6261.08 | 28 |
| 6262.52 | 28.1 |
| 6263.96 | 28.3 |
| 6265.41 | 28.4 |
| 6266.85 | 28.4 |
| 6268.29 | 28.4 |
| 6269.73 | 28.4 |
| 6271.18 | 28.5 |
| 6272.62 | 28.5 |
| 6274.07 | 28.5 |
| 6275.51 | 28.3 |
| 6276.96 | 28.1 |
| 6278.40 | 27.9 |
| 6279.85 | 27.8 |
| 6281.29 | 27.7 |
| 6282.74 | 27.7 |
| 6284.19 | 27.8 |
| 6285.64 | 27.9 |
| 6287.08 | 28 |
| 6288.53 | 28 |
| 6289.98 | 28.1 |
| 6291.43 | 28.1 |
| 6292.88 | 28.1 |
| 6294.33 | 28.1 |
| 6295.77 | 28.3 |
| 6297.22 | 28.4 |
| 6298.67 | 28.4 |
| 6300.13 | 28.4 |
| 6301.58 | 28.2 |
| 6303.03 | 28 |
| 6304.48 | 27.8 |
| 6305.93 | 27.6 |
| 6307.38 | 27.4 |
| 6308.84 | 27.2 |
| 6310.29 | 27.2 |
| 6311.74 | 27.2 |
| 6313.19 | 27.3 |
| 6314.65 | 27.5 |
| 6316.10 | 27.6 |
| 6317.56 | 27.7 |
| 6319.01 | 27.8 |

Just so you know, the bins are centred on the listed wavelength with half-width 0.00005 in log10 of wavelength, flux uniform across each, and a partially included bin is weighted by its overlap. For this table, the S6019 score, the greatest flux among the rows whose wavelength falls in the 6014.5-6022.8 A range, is 29.6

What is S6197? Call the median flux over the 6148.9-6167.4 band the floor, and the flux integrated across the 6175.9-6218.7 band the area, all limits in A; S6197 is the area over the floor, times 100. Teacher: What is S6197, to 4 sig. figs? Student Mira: 3808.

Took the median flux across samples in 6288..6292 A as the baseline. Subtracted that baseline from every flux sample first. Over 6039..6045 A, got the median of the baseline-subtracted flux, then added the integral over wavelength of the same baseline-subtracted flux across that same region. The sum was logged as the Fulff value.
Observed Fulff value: 7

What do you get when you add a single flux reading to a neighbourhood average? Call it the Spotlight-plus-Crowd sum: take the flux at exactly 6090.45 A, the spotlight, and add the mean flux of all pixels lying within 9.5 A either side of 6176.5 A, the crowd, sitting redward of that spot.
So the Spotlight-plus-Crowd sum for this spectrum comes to 55.7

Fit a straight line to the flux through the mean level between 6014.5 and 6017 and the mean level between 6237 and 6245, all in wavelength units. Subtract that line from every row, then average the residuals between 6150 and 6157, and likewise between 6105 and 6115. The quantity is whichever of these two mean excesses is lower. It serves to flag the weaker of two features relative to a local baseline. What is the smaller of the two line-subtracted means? -1.1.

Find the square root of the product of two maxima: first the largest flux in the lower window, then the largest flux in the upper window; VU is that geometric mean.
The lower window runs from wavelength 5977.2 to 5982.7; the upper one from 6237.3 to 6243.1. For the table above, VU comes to 28.2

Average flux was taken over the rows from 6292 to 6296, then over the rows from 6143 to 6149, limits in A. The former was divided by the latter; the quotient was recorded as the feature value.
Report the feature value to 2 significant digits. 0.99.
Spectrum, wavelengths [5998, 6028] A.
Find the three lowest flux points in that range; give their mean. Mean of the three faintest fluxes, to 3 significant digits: 27.2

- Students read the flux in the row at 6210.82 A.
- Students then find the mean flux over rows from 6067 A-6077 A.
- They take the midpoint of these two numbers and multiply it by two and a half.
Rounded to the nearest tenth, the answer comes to 70.3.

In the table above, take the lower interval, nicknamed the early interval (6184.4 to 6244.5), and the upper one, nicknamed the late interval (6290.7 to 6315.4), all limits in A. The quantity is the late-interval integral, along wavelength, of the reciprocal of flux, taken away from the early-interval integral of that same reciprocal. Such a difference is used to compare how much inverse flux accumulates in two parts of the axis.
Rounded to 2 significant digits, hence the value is 1.4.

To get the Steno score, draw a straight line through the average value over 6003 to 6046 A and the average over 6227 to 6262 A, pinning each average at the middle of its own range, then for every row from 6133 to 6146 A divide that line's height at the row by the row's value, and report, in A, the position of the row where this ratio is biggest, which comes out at 6145.39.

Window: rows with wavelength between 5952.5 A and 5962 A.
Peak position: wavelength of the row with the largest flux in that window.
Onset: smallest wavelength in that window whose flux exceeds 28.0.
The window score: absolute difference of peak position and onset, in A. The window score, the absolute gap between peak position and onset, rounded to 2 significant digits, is 1.4 A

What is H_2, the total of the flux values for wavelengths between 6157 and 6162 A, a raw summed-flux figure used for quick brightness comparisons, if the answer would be 82.3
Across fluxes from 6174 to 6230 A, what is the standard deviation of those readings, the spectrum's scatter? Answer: 2.5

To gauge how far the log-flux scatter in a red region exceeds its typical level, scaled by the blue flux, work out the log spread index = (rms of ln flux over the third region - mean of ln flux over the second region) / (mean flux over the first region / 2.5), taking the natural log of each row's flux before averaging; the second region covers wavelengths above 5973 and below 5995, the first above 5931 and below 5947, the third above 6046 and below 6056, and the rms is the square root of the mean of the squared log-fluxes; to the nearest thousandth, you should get 0.005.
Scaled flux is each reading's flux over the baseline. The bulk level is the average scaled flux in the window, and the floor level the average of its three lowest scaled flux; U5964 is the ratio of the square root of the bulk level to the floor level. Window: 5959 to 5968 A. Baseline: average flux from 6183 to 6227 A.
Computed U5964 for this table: 0.95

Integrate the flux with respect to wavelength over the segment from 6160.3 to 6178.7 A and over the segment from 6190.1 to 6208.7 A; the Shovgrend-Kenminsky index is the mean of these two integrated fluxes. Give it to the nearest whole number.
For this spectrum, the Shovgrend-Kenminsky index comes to 479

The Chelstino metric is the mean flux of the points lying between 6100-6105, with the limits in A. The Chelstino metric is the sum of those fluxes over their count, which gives 29.5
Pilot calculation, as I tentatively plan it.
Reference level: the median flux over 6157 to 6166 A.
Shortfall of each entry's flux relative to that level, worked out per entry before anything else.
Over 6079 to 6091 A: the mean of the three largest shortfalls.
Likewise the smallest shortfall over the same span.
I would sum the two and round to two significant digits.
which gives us -1.6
